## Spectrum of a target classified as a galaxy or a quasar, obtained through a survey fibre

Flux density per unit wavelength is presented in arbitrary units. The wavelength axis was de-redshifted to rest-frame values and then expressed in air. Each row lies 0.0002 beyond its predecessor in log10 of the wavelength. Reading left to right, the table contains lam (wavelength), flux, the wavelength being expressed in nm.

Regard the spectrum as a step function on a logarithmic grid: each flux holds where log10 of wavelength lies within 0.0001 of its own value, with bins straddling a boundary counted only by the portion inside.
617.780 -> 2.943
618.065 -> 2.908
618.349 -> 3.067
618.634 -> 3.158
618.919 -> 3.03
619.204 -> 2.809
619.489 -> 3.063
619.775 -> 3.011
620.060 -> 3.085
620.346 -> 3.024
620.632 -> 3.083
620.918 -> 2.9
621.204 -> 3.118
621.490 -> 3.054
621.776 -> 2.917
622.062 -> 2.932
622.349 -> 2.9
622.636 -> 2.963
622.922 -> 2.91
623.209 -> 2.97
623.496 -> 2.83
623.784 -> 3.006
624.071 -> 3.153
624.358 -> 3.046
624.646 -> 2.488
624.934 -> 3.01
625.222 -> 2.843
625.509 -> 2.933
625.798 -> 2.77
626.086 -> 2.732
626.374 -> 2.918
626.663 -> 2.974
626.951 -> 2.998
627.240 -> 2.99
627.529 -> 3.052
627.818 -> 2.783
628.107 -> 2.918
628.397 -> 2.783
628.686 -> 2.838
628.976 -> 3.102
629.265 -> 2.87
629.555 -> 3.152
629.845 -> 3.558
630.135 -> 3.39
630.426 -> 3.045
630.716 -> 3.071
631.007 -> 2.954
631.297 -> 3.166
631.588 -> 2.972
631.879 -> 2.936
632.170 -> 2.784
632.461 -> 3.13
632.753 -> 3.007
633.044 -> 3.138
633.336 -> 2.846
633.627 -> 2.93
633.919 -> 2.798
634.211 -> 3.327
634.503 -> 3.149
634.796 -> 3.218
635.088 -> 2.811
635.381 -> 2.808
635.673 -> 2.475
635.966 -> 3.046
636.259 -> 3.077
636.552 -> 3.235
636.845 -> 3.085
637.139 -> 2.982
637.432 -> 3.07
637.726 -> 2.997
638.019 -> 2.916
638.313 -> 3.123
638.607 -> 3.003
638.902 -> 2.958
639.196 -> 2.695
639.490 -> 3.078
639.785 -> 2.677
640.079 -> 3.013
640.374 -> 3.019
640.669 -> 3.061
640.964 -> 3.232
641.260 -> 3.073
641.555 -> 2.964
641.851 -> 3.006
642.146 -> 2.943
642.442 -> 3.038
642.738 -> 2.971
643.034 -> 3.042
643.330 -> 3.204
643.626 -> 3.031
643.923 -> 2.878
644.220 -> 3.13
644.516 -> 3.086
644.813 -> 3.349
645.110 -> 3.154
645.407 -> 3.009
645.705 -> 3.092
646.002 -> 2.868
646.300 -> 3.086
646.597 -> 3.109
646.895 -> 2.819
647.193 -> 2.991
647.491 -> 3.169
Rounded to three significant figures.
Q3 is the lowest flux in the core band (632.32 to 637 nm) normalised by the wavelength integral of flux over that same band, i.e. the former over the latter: 0.176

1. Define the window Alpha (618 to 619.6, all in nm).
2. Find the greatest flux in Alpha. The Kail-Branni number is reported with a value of 3.158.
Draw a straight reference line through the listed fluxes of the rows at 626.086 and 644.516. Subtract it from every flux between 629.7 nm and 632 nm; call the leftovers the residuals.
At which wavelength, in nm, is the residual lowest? 631.879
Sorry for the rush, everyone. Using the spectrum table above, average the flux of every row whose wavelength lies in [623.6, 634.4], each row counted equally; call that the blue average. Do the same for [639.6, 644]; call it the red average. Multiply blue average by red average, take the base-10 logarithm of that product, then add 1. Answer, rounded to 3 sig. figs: 1.95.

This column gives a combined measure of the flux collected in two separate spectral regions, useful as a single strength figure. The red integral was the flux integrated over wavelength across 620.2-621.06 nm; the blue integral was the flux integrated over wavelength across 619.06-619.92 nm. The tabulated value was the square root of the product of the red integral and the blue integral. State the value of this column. 2.6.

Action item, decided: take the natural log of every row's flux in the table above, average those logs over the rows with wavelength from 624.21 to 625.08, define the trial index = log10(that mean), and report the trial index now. 0.018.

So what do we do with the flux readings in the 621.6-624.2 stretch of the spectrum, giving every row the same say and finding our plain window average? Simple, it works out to 2.95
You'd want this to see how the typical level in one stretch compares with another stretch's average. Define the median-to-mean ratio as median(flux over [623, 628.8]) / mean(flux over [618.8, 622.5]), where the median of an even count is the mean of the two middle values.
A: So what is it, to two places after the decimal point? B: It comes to 0.98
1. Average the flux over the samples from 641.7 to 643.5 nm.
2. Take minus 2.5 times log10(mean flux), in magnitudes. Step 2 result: -1.21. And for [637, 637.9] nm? -1.20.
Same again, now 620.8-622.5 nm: -1.18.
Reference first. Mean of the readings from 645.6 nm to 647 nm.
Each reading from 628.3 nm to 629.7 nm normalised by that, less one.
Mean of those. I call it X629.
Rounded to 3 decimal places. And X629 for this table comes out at -0.015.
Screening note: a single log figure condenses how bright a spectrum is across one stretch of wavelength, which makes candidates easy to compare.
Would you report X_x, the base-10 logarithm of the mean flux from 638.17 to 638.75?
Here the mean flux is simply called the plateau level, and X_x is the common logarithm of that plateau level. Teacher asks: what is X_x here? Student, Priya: 0.486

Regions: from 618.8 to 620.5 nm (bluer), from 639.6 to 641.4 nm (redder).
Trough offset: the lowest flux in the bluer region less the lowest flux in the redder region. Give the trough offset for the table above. 0.13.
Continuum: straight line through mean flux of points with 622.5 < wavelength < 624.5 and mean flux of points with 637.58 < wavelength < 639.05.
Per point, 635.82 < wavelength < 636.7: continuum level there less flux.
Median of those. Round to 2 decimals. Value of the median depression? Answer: -0.08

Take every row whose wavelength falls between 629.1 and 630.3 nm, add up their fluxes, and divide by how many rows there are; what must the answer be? 3.24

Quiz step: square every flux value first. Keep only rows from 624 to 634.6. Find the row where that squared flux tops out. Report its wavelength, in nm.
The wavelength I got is 629.845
